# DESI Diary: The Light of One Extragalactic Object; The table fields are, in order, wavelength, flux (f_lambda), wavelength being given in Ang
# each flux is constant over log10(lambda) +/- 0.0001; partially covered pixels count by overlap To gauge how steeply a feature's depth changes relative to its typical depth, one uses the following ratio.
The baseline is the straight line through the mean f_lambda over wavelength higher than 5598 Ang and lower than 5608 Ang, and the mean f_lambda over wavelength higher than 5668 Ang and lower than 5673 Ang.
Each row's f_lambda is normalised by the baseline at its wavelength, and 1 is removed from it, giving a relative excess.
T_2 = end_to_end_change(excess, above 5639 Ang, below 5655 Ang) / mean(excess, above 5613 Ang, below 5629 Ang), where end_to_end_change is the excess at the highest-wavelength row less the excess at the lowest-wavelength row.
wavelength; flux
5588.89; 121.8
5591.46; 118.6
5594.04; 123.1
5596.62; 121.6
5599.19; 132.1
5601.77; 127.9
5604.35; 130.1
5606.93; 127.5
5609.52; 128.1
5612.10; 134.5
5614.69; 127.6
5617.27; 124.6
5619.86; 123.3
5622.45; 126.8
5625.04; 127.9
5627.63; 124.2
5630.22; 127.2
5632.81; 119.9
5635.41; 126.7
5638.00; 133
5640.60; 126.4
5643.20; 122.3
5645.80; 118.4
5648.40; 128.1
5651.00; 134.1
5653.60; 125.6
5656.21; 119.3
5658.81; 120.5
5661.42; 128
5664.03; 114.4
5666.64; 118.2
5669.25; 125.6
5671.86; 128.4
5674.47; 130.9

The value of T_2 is 0.1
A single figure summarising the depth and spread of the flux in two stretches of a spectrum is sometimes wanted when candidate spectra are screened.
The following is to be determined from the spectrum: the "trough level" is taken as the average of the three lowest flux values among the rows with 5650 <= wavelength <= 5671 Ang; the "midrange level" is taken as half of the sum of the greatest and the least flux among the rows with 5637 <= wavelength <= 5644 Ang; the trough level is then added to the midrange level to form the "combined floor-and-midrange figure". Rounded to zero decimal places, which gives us 245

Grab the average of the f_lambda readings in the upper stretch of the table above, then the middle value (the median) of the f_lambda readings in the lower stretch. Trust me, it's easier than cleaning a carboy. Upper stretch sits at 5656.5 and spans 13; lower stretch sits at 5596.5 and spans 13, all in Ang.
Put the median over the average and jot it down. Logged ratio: 0.98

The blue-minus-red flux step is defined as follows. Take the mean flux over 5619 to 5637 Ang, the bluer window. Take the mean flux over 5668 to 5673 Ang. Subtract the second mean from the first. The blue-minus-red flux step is -2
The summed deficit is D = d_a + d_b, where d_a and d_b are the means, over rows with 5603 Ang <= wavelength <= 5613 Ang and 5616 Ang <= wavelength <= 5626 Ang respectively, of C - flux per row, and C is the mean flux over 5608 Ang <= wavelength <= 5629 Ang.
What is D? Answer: -1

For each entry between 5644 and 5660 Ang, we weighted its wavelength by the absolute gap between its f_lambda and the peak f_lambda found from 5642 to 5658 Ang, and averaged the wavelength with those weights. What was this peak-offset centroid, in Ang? 5652.8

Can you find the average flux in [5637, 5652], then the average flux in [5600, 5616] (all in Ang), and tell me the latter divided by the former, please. 1.02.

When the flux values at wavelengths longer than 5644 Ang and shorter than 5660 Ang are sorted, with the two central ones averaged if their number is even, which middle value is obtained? 123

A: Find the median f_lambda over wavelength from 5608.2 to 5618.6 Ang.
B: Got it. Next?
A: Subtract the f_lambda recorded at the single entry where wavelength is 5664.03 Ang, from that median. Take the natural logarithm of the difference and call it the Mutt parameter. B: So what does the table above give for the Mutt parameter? 2.6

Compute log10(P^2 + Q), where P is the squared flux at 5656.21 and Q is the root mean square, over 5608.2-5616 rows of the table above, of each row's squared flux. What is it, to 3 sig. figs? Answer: 8.31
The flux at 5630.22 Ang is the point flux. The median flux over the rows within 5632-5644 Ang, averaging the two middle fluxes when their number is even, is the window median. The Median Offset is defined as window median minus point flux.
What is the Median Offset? -1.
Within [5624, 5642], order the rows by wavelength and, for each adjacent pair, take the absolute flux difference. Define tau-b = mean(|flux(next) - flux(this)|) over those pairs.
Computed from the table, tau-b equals 5.6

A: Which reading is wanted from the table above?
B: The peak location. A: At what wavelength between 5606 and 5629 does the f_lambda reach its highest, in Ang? 5612.10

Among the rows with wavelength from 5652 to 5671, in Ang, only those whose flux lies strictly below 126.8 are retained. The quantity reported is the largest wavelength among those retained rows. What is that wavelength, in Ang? 5669.25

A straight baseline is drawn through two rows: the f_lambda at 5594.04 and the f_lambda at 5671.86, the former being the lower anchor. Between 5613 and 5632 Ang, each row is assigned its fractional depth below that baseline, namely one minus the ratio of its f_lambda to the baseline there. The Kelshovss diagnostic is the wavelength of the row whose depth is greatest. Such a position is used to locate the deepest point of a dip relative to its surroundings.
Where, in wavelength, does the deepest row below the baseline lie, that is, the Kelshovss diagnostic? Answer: 5619.86 Ang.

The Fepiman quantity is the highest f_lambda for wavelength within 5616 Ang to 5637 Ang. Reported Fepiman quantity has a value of 127.9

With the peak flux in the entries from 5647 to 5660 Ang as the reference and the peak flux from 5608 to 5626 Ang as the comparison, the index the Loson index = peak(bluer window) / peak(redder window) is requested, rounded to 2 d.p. 1.00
